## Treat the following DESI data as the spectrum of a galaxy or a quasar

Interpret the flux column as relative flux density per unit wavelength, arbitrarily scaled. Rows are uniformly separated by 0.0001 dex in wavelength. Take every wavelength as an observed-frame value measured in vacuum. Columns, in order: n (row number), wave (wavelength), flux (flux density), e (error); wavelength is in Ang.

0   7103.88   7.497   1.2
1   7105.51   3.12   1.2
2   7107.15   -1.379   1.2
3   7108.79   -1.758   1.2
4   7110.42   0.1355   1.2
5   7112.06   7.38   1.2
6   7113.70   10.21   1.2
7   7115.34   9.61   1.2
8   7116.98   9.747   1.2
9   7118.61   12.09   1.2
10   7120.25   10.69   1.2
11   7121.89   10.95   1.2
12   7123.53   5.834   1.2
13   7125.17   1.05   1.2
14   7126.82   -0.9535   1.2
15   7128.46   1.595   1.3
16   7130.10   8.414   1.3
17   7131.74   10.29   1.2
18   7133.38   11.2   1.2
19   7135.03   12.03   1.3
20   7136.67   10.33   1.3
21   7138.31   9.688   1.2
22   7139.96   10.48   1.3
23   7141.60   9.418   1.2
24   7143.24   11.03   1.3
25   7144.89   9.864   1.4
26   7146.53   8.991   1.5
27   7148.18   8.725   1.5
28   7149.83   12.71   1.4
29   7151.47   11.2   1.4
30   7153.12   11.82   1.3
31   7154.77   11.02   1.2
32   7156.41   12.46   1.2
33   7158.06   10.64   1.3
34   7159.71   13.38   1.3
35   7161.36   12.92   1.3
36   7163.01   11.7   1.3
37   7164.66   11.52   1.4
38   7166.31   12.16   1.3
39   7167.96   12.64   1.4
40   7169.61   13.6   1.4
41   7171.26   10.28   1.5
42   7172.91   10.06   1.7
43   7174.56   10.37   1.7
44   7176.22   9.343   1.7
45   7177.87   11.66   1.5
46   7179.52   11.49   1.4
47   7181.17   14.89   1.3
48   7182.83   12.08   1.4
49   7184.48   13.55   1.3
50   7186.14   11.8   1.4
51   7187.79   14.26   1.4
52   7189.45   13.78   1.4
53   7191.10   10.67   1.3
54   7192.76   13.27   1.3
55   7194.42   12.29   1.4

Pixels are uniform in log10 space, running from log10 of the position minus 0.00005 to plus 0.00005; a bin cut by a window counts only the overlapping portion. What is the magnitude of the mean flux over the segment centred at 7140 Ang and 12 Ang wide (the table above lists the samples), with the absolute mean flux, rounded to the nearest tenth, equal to 10.4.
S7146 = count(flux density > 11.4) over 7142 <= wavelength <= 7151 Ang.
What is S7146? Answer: 1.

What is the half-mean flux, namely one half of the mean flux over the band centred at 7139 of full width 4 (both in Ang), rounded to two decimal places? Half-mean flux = 5.04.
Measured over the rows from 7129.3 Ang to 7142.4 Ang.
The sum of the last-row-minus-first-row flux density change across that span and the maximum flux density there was 13.0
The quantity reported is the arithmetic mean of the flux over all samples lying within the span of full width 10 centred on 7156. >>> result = 11.8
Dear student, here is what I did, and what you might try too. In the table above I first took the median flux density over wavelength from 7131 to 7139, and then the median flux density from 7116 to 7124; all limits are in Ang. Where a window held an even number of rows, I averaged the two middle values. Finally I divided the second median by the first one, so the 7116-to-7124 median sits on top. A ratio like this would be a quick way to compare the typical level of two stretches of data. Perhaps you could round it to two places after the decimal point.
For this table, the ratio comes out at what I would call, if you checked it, 1.03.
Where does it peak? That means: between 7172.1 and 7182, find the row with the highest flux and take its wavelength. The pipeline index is 7181.17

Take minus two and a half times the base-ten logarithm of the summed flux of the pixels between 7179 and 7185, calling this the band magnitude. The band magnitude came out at -4.3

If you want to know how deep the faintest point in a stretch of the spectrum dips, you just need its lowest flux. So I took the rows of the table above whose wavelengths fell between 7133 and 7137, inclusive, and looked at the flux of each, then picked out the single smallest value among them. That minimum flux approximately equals 10.33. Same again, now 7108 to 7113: -1.758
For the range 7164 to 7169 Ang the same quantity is 11.52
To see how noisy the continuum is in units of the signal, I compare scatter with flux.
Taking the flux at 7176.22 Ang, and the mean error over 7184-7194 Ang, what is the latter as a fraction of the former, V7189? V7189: 0.14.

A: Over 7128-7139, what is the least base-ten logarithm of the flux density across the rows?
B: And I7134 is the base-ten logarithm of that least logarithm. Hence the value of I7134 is -0.69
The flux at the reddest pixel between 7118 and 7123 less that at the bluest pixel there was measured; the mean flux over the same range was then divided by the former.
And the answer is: -10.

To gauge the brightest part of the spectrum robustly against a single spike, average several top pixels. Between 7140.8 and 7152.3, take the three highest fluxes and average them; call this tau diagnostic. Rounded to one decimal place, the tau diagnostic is 11.6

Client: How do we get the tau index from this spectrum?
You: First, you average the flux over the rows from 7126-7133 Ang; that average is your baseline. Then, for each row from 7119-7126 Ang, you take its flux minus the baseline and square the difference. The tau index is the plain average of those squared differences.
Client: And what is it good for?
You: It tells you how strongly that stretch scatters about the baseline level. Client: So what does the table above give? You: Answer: 22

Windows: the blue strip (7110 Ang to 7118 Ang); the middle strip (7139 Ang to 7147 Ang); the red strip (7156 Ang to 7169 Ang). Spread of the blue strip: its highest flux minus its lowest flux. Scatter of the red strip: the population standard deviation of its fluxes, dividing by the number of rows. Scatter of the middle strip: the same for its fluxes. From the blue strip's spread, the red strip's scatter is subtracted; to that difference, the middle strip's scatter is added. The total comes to 10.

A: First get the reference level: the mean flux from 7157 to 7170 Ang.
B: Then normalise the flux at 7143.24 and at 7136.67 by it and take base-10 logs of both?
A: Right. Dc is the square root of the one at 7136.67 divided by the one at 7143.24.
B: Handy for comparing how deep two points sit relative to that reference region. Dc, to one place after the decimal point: 1.3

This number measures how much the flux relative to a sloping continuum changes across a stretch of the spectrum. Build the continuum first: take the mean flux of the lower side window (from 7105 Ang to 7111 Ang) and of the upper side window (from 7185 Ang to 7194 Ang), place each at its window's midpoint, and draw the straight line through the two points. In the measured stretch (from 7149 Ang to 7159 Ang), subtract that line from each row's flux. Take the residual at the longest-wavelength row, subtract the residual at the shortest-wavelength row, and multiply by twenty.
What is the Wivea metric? -67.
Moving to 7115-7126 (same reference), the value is -202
